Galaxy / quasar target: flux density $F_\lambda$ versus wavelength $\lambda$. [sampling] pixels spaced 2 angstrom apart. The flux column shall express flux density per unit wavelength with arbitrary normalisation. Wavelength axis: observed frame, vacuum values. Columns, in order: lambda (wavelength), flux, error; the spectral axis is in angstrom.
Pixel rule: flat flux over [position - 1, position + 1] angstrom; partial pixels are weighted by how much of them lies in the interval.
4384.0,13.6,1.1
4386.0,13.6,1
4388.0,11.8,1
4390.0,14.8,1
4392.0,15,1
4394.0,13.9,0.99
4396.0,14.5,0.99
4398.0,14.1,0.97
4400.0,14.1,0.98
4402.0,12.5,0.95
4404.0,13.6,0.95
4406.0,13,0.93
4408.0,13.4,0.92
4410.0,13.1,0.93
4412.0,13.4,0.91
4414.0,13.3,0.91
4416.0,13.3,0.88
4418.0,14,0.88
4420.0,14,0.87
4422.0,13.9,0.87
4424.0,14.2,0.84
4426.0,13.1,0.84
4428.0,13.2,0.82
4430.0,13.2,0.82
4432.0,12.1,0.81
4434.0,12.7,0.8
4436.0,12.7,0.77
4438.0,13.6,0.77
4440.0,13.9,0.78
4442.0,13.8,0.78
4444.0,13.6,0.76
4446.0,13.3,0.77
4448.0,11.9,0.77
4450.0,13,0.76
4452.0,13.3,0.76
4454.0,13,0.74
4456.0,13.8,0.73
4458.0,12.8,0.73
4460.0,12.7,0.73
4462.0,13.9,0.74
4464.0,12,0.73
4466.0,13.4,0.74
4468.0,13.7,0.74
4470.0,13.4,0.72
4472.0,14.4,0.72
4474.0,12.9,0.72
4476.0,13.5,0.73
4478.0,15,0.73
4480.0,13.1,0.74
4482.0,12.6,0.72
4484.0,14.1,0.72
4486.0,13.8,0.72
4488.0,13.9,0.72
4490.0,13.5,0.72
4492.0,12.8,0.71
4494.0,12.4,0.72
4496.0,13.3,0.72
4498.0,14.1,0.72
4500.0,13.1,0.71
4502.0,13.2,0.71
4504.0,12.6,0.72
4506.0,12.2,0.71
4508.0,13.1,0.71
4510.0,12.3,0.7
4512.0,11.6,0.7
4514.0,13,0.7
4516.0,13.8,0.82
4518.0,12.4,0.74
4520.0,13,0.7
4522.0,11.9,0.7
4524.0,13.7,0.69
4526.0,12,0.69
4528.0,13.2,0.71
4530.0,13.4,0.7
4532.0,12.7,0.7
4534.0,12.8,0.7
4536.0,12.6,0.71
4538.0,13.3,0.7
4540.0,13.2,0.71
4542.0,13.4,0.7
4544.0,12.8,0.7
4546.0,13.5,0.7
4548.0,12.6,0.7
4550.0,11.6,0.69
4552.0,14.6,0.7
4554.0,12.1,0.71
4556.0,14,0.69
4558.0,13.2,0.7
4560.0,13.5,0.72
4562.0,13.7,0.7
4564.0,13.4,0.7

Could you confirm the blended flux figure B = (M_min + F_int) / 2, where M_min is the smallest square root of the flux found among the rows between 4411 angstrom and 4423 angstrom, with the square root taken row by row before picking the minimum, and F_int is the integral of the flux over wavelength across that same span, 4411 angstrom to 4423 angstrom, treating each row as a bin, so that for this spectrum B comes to 83.7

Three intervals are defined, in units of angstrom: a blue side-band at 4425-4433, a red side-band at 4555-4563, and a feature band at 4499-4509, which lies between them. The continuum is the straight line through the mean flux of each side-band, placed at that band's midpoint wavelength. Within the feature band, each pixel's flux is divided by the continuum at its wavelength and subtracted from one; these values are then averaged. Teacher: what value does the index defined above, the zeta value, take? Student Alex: 0.03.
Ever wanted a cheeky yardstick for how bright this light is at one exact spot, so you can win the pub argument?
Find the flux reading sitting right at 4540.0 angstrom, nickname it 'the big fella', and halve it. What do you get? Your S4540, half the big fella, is 6.60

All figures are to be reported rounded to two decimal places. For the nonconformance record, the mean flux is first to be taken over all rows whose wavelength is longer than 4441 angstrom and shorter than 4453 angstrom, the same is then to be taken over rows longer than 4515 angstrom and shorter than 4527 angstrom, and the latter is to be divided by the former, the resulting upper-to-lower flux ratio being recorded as 0.97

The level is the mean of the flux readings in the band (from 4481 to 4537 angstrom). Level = 12.97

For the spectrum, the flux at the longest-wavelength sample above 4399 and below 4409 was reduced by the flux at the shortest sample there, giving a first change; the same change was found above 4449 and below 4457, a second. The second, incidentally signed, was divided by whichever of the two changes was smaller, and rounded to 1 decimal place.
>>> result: -1.1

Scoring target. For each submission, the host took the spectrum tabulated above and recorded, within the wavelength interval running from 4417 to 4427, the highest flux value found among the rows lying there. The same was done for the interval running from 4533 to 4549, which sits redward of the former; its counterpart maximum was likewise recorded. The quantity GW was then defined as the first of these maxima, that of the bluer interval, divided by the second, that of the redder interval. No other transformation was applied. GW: 1.05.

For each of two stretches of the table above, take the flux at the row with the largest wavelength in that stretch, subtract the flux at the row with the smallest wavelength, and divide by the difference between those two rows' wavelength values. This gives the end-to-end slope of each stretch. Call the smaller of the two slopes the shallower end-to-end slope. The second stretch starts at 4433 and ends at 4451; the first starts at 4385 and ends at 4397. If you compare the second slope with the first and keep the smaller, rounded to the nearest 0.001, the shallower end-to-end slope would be 0.019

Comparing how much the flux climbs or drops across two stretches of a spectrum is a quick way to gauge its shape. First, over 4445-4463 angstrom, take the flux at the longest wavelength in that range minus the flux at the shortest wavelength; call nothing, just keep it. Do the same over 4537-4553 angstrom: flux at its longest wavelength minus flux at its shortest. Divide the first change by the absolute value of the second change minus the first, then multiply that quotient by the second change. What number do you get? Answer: 1.11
